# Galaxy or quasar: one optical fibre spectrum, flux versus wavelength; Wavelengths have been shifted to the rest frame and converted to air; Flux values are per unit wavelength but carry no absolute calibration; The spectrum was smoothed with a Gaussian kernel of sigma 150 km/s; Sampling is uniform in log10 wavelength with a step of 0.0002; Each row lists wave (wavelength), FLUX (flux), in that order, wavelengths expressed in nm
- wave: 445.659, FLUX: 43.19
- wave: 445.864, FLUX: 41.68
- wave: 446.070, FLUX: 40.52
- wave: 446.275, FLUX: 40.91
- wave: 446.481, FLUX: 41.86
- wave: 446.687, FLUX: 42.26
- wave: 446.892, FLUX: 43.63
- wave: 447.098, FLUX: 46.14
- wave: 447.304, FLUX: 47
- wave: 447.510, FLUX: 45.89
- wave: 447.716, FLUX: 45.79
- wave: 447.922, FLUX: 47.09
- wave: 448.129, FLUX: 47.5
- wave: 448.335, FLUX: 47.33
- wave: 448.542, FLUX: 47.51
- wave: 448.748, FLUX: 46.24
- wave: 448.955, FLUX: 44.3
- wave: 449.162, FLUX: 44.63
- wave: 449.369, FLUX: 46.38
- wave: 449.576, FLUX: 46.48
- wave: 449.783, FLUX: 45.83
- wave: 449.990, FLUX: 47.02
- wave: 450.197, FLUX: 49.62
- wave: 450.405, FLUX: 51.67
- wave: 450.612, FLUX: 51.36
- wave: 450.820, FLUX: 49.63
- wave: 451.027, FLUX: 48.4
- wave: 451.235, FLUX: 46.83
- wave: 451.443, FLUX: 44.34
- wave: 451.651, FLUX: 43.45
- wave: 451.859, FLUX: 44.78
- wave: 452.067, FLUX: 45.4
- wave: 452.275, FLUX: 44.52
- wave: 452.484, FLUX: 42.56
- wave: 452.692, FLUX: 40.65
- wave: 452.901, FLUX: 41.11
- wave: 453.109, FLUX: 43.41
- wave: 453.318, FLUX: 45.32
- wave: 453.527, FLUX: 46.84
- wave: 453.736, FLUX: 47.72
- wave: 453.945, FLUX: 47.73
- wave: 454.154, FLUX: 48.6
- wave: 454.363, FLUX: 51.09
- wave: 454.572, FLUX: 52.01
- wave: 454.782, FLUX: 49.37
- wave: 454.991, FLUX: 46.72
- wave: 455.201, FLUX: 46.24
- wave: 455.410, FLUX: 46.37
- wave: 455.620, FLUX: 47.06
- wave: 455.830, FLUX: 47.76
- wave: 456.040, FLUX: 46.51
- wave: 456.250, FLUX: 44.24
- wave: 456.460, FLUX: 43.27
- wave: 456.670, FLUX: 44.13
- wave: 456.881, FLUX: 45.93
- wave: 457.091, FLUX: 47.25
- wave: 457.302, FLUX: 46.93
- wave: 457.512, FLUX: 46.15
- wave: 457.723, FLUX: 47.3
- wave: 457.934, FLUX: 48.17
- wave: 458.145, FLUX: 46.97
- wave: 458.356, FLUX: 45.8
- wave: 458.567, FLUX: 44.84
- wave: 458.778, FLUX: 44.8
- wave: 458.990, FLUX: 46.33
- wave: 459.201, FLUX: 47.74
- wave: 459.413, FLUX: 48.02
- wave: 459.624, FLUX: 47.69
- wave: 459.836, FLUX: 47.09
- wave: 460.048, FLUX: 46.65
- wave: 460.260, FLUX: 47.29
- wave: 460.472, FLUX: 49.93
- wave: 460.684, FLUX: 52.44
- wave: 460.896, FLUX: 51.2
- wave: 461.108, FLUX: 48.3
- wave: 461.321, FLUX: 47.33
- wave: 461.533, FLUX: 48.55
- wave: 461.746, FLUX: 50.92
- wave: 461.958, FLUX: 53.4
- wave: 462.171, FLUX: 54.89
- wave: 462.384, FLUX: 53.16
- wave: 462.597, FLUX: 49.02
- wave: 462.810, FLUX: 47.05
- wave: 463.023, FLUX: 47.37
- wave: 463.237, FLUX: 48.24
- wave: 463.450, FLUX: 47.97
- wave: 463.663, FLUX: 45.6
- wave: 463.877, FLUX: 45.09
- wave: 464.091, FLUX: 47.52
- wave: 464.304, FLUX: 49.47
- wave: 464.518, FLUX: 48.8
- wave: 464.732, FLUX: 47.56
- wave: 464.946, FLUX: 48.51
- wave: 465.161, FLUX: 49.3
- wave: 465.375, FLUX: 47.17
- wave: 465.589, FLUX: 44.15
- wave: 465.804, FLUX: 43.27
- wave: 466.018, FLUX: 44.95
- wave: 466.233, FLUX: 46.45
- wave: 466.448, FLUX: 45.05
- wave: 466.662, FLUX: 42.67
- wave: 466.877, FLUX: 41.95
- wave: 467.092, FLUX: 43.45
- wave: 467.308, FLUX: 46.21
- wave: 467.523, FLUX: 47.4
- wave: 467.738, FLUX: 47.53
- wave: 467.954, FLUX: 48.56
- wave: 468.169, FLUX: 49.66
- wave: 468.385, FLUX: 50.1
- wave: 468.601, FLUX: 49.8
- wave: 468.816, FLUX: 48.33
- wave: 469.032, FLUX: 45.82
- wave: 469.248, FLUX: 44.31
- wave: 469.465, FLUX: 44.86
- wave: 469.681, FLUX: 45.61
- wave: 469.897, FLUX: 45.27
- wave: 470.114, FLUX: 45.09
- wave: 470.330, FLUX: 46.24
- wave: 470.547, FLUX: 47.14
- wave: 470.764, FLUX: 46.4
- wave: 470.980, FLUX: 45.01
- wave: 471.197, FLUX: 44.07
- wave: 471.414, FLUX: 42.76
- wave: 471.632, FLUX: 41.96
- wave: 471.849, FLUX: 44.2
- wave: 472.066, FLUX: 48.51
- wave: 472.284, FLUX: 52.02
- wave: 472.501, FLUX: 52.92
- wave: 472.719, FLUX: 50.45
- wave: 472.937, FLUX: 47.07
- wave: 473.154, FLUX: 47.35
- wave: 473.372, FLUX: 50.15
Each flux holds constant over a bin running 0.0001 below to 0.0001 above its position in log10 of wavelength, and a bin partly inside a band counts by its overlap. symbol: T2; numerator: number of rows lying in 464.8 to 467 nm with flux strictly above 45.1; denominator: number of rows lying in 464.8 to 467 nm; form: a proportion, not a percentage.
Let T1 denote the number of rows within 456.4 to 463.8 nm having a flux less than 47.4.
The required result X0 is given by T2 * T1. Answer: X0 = 7.6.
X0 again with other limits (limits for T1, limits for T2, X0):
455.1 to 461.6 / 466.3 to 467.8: 9.0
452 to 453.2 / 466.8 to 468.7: 4.7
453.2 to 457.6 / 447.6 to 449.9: 11.5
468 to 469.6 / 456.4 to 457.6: 2.0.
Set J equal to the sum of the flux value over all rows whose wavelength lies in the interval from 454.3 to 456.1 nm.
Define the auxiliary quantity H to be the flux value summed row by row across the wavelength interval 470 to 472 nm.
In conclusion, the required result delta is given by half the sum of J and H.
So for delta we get 418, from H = 403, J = 433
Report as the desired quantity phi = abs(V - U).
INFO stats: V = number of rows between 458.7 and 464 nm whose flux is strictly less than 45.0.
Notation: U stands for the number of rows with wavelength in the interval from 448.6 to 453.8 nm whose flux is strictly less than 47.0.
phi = 17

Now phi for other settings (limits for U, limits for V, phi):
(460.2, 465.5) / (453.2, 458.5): 1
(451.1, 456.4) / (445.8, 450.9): 9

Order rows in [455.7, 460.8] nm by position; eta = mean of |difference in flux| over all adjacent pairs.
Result 1.10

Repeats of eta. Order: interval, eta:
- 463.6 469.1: 1.39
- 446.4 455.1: 1.26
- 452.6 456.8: 1.26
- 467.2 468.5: 0.78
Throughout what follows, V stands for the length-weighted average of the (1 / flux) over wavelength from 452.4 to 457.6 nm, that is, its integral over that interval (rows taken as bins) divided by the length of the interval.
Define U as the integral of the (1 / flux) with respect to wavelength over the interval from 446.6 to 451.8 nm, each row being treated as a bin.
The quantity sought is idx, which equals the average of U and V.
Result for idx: 0.0667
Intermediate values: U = 0.112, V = 0.0217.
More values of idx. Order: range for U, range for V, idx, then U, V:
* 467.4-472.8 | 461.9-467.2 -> 0.0684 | 0.115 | 0.0213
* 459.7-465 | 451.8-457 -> 0.0652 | 0.109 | 0.0218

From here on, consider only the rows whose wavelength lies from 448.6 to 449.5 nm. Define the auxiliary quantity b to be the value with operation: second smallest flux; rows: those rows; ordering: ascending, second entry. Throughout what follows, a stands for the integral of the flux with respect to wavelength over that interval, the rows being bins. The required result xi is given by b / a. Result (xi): 1.09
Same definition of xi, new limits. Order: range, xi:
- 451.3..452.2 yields 1.10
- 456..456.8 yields 1.24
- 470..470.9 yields 1.11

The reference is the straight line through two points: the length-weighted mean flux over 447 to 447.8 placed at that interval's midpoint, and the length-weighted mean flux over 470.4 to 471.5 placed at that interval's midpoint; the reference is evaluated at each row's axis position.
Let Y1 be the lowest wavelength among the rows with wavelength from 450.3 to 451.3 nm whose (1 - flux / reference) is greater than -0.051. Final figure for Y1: 451.027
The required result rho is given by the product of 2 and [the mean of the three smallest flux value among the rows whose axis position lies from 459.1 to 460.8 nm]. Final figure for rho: 94.0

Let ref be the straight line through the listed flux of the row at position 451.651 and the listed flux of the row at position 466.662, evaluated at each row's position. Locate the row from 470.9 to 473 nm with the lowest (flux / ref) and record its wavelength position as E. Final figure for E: 471.632 nm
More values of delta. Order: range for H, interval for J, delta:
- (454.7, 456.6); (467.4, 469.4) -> 425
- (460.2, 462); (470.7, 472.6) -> 434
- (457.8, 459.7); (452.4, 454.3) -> 412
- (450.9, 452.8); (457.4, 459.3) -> 410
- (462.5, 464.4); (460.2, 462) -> 438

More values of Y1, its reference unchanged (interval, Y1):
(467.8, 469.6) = 469.032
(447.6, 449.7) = 447.716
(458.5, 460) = 458.567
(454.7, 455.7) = 454.991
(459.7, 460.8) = 459.836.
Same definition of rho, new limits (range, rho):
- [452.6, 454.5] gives 83.4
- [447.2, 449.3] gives 89.8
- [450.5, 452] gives 88.4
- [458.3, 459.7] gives 90.3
